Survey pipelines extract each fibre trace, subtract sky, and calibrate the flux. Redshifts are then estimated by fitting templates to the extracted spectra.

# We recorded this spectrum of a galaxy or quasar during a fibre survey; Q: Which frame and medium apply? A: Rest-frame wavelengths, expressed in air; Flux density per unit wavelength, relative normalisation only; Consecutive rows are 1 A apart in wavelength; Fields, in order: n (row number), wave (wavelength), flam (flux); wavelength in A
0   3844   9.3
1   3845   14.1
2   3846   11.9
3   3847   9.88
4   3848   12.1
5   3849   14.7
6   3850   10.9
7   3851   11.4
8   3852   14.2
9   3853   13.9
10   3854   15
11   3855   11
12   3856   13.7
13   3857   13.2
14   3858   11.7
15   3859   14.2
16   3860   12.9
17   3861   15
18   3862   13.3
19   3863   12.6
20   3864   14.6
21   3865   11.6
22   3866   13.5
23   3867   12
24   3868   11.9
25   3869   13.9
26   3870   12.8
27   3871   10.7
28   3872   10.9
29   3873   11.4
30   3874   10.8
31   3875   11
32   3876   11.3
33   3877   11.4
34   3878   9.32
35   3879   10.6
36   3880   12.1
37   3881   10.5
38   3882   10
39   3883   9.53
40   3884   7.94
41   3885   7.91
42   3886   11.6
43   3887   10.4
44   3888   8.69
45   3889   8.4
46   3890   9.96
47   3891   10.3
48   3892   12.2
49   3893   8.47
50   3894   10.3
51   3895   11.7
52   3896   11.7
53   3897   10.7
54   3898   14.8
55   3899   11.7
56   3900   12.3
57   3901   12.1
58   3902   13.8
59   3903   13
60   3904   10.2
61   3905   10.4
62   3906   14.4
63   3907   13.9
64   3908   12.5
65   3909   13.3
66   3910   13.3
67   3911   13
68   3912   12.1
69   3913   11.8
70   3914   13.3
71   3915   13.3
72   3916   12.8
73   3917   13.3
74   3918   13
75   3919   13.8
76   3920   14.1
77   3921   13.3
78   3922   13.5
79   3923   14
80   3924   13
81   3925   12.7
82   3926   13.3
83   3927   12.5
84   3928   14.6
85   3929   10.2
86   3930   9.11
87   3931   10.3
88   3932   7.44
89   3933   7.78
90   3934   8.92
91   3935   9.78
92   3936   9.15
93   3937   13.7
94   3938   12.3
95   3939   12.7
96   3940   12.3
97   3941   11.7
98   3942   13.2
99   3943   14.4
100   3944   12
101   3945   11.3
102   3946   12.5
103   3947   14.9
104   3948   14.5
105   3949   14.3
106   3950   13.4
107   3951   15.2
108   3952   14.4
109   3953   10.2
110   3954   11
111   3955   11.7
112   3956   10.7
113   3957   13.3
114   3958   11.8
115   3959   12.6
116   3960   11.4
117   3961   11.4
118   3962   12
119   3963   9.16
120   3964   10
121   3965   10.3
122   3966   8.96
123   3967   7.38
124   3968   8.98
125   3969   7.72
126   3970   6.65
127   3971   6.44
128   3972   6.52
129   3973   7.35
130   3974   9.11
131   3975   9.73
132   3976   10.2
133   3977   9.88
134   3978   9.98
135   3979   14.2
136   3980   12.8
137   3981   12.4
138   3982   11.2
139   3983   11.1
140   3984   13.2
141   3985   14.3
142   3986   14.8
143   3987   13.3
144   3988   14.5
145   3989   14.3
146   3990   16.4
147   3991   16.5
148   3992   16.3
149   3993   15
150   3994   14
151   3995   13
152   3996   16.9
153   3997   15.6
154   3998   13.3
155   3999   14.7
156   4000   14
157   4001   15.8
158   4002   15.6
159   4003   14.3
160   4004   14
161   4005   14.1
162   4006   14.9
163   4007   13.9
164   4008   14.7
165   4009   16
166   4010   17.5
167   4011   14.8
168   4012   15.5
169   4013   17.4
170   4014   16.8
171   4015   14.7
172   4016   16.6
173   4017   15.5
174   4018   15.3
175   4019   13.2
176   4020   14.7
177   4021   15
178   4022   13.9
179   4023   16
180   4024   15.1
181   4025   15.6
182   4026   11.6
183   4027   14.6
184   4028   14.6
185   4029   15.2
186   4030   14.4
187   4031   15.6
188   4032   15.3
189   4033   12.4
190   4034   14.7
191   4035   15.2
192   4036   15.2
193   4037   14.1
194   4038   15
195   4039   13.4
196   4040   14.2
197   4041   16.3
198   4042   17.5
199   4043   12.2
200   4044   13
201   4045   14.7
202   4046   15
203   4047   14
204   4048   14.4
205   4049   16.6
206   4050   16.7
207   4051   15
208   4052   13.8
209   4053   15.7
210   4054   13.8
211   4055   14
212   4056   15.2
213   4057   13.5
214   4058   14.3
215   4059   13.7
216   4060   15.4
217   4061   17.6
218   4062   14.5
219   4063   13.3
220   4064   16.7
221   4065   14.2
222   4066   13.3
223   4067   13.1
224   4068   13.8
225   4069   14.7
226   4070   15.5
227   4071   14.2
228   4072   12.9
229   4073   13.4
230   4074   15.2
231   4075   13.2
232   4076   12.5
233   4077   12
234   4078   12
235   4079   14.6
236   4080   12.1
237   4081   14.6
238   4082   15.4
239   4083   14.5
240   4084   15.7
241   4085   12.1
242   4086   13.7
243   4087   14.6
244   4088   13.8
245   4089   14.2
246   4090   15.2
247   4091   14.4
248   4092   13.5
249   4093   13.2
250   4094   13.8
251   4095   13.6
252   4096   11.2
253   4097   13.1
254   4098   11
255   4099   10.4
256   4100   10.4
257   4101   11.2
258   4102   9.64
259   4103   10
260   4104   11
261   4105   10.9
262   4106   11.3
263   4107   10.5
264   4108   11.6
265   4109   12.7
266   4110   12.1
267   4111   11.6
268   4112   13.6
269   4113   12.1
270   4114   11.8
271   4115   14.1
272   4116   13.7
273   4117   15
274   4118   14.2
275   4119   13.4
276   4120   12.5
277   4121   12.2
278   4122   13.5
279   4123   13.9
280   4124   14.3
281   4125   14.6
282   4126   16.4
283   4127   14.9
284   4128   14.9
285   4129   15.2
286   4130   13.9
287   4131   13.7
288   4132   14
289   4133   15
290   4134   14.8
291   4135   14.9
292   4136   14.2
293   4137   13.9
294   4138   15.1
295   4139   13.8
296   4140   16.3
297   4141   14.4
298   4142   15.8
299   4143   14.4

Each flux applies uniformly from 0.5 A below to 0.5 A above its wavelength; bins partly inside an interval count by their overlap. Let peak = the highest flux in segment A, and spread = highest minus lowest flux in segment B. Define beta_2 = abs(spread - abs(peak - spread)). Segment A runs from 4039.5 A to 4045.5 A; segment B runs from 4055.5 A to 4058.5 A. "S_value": 14.1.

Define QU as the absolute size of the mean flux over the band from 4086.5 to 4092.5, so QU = 14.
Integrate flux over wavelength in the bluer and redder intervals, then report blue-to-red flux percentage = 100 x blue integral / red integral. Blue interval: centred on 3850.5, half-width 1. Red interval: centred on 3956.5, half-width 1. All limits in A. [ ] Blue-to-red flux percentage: 93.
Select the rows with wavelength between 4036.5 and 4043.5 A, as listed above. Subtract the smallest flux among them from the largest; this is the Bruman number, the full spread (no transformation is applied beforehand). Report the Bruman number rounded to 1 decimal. 5.3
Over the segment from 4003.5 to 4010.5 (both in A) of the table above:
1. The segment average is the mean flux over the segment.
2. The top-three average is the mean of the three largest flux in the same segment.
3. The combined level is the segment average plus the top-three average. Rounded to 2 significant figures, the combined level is 31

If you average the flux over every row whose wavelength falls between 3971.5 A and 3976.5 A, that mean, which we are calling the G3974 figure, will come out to 8.6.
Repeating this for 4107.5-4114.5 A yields 12.2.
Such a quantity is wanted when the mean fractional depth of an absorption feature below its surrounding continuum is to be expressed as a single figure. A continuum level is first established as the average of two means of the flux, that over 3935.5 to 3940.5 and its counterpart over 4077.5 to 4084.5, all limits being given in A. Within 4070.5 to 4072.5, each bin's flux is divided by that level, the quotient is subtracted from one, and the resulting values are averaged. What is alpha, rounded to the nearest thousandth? -0.036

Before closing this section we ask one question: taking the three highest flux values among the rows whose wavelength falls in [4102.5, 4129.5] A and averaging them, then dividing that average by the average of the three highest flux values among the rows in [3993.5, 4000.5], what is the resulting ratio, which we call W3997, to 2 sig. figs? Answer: 0.99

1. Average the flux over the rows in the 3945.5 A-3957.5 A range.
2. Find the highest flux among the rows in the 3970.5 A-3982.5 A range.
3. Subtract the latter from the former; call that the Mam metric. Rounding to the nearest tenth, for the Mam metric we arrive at -1.2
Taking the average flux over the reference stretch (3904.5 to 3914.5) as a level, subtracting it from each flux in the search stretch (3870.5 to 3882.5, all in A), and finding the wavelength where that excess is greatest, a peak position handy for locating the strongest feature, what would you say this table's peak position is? 3880 A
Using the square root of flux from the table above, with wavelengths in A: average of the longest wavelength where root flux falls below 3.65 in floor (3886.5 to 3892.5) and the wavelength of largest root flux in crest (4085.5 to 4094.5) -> 3991.0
